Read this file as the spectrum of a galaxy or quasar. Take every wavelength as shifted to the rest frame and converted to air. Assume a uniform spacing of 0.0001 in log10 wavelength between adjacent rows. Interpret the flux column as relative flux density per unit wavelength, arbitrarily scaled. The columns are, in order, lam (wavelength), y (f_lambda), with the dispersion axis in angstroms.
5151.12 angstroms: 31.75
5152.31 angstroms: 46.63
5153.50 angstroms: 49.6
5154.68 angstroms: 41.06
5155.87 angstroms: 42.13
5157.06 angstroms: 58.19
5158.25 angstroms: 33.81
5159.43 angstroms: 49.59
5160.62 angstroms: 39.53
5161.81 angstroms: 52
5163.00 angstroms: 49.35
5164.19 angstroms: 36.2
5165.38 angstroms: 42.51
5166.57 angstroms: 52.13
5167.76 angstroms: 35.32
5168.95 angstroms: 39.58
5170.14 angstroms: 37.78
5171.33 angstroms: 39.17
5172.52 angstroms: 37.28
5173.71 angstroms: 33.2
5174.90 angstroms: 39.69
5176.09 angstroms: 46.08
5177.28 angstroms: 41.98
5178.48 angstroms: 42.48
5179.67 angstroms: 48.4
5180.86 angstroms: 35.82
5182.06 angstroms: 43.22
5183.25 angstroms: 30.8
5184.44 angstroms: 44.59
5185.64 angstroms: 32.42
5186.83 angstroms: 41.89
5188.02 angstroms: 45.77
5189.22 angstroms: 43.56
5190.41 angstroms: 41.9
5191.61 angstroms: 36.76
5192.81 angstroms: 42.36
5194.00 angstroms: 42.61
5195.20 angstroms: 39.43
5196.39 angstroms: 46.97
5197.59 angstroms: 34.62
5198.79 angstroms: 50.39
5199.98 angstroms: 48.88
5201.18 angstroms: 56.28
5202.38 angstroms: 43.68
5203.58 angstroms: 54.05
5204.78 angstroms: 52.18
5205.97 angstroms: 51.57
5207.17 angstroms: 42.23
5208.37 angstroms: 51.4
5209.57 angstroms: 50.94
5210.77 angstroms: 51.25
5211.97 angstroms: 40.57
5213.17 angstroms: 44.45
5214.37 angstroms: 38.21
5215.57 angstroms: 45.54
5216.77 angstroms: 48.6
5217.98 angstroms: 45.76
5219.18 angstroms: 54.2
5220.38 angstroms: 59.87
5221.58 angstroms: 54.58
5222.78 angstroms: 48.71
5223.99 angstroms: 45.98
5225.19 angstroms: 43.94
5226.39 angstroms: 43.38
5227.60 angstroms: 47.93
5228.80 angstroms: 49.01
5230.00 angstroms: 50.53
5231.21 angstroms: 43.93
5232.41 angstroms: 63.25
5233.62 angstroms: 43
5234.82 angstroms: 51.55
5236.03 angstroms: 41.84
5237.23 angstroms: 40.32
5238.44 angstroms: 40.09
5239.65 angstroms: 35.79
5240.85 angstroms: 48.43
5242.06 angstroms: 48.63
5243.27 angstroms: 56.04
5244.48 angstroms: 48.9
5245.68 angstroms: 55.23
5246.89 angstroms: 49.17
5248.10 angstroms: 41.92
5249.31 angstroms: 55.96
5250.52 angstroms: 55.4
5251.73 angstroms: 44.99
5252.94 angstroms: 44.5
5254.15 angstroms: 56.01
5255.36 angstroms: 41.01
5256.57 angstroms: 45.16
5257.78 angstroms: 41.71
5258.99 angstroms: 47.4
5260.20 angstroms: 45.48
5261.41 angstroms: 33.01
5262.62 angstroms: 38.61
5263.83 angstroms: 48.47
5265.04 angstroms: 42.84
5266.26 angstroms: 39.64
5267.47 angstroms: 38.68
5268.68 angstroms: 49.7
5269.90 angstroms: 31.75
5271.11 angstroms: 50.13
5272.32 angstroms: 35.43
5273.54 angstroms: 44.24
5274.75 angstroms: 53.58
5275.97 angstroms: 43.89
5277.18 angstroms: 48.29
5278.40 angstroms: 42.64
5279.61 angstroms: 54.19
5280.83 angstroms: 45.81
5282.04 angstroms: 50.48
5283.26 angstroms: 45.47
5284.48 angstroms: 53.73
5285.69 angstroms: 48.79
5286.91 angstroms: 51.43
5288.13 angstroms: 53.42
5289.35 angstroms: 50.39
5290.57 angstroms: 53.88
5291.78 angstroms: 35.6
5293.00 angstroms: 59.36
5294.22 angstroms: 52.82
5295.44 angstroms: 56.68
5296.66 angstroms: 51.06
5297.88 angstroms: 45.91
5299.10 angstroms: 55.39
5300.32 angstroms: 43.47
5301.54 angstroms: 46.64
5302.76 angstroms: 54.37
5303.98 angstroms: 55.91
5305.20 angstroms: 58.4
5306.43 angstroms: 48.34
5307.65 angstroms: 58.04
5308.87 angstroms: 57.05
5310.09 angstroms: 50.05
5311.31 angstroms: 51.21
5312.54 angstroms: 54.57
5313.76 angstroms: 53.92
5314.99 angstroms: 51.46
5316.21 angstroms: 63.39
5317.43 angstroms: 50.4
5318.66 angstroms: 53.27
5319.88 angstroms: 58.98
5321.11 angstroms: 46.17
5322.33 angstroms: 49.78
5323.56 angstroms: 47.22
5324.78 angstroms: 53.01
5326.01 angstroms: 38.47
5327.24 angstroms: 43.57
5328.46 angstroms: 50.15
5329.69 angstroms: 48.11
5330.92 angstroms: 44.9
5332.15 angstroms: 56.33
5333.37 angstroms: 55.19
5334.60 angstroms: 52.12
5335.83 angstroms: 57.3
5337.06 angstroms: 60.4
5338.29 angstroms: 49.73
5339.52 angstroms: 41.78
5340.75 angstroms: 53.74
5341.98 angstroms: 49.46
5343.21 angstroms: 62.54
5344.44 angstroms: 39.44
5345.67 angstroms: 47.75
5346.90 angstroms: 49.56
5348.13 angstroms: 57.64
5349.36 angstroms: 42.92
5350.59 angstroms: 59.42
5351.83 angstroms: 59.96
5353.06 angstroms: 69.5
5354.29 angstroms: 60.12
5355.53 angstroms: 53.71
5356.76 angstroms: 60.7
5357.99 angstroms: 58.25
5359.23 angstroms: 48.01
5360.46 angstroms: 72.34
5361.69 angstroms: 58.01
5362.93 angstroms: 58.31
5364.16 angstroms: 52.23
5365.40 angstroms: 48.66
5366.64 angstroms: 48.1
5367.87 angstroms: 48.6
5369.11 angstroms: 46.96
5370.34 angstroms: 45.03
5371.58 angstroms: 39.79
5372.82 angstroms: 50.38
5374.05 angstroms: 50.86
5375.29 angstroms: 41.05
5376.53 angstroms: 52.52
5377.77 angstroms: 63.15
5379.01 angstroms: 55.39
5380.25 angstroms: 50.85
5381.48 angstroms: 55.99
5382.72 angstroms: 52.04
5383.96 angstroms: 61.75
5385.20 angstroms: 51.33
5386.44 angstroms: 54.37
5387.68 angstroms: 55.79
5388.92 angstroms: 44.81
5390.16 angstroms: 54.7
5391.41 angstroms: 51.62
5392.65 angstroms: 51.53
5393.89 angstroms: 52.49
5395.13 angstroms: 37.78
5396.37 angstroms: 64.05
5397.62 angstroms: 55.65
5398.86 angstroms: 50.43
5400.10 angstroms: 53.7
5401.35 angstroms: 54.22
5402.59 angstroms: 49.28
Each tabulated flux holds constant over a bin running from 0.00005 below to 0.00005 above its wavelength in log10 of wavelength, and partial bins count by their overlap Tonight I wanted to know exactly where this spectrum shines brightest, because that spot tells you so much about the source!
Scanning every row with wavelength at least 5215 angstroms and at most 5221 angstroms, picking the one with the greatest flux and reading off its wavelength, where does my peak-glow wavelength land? 5220.38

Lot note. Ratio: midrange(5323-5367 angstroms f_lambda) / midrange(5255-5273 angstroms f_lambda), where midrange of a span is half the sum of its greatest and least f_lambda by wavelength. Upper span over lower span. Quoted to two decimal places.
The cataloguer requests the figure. 1.35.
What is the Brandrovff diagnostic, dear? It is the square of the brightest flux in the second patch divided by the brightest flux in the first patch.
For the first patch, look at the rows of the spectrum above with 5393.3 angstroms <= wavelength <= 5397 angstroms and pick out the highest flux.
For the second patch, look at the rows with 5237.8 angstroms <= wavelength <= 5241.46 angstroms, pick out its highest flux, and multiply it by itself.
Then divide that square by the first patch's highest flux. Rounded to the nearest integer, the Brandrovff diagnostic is 37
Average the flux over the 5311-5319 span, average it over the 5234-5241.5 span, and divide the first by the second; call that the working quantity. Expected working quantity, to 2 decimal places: 1.26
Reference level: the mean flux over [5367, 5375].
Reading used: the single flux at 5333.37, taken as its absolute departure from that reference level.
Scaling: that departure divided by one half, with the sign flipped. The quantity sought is -17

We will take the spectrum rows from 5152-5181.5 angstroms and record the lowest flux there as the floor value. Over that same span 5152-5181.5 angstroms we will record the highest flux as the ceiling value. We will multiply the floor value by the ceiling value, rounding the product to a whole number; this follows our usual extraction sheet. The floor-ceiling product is 1932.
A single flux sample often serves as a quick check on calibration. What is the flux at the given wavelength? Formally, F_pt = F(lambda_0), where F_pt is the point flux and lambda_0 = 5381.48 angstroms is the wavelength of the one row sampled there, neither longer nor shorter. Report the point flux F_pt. 55.99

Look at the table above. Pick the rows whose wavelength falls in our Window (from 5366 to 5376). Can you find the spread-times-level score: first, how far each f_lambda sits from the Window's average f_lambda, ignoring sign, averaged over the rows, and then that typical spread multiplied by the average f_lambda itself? 153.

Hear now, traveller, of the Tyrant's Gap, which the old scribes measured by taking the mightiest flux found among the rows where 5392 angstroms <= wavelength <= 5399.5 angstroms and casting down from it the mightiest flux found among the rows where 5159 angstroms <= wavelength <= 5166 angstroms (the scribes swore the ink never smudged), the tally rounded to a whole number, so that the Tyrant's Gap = 12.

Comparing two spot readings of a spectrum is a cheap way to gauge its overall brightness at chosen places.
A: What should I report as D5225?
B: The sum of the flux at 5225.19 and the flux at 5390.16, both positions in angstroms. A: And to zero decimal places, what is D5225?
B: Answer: 99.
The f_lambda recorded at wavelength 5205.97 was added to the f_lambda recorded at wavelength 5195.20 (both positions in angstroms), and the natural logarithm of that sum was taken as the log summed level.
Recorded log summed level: 4.51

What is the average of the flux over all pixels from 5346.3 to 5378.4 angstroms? 53.7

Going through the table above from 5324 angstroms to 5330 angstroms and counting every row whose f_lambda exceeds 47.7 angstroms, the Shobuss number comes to 3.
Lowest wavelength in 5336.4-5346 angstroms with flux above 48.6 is 5337.06 angstroms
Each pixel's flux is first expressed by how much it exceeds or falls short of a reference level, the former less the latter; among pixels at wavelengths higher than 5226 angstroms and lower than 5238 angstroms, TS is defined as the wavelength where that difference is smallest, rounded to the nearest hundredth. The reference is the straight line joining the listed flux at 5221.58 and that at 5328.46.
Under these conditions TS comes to 5237.23 angstroms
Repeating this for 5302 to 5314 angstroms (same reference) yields 5306.43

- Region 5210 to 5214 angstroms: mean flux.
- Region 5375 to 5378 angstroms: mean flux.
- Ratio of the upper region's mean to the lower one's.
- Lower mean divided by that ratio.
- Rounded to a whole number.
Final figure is 39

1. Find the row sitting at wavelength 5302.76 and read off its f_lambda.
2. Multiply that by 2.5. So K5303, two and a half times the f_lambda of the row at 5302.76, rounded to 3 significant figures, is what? 136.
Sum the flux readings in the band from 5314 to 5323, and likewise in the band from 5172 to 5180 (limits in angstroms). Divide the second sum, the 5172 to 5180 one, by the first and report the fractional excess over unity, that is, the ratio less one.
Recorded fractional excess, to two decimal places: -0.23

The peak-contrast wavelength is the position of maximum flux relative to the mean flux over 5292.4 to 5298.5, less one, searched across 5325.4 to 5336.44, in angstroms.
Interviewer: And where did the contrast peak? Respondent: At 5335.83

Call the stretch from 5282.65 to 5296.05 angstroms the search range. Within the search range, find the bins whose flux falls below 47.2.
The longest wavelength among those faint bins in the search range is 5291.78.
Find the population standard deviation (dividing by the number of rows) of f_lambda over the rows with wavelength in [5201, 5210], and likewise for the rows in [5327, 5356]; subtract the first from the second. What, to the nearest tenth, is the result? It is 2.7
